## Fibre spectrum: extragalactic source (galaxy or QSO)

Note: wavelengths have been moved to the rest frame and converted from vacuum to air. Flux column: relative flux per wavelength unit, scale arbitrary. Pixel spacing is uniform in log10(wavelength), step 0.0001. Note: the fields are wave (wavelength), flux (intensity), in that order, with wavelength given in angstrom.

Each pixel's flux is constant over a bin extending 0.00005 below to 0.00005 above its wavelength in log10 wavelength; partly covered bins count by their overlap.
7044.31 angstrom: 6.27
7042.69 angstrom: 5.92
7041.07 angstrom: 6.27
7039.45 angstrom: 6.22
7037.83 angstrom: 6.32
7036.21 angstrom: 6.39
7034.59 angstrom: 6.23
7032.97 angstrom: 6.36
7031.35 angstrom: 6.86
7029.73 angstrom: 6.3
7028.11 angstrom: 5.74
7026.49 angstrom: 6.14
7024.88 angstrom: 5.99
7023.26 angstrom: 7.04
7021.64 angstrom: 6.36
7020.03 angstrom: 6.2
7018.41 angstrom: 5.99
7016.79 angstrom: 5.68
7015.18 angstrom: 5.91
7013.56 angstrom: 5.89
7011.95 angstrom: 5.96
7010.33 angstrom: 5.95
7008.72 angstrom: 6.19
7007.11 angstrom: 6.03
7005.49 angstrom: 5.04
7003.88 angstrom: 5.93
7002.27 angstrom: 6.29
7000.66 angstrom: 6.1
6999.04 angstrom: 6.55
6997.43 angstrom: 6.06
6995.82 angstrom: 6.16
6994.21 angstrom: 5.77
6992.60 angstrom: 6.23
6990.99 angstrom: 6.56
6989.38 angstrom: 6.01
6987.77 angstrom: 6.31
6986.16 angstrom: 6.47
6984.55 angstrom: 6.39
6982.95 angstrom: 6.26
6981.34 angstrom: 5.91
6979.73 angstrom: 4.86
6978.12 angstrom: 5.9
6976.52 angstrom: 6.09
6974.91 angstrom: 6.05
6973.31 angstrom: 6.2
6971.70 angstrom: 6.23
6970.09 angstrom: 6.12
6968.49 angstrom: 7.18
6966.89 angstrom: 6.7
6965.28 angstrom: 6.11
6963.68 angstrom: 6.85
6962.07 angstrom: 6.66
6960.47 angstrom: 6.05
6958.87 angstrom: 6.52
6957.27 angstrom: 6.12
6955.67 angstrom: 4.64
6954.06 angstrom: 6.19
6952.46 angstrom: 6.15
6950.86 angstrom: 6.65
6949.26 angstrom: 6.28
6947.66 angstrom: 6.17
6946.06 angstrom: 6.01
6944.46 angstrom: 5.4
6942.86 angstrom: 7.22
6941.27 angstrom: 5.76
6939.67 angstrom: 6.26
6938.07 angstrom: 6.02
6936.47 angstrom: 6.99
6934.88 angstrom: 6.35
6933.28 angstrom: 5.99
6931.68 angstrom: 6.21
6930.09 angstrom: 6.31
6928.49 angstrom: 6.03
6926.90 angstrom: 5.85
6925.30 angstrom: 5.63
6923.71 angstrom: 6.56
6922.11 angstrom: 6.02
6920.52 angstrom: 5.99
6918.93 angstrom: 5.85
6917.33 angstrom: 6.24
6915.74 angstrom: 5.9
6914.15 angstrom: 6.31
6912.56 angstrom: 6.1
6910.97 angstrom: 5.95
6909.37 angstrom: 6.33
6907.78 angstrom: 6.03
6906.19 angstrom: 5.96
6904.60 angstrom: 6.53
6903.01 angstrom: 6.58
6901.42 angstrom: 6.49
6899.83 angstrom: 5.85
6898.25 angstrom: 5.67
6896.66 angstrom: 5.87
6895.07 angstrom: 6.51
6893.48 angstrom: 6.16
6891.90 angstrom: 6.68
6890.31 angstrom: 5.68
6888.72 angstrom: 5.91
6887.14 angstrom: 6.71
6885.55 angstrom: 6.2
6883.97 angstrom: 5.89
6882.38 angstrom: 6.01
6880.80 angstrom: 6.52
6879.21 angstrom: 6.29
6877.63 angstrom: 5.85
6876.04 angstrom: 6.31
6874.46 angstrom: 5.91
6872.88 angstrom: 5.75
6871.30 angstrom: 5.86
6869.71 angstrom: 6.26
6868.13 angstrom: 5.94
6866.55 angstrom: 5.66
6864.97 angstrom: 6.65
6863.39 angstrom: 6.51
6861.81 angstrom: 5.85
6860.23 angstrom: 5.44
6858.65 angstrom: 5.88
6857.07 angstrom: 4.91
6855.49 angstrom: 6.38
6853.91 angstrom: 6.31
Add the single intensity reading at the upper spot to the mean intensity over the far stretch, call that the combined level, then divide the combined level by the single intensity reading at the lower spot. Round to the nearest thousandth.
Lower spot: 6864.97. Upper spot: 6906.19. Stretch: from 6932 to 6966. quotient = 1.830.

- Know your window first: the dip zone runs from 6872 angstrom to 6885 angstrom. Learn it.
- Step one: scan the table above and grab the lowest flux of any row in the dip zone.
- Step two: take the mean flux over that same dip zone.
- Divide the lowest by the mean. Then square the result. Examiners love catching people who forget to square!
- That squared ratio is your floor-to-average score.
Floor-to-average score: 0.898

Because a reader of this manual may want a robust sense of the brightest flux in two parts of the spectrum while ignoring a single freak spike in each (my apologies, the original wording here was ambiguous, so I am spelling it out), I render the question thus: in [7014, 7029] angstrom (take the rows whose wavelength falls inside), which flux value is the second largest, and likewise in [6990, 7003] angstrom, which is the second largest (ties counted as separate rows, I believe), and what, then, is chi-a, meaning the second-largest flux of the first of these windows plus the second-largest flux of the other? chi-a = 12.9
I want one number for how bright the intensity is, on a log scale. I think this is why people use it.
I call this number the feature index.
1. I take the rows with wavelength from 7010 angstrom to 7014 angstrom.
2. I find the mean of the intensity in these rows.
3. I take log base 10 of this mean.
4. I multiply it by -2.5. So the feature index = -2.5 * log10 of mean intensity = -1.933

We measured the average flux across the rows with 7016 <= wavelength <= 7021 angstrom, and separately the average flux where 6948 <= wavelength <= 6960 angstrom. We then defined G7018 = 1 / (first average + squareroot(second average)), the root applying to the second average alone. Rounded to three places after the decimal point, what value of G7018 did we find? 0.119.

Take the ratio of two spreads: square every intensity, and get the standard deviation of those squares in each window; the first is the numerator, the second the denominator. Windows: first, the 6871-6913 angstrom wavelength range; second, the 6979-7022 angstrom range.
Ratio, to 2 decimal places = 0.88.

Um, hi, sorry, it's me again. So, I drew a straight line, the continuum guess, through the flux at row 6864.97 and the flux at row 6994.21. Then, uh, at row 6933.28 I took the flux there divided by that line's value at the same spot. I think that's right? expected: 0.97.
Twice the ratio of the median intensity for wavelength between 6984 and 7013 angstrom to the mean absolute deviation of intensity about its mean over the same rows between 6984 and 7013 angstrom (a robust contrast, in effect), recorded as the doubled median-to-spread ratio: 51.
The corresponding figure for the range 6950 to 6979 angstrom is 36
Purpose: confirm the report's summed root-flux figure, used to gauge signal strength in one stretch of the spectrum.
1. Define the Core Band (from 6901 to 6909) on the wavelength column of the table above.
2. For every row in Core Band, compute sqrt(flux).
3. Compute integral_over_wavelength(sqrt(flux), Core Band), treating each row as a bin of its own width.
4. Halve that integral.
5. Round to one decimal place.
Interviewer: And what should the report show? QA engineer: 10.0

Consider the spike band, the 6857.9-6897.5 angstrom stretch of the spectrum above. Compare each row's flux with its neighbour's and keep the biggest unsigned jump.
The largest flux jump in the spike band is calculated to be 1.0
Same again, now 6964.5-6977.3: 1.1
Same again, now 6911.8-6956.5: 1.8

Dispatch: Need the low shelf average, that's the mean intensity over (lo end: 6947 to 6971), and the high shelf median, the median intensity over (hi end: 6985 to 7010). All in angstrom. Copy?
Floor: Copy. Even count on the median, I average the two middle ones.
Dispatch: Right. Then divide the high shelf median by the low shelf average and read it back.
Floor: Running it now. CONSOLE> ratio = 0.98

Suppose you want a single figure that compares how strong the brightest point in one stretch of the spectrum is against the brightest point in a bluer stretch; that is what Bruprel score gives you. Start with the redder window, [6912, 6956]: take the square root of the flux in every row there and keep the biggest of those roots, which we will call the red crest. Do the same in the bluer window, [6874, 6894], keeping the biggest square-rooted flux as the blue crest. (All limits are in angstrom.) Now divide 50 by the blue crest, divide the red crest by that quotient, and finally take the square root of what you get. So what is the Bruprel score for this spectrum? 0.373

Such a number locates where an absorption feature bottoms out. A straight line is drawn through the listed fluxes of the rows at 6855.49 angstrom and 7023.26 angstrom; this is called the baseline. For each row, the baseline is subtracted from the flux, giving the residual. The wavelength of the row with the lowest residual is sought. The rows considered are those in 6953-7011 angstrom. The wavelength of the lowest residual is 6955.67 angstrom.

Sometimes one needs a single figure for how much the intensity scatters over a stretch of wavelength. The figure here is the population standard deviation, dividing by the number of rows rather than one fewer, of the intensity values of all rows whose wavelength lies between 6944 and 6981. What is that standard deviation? 0.56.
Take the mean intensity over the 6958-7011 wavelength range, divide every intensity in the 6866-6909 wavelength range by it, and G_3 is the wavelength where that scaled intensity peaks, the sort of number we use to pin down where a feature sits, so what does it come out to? 6887.14 angstrom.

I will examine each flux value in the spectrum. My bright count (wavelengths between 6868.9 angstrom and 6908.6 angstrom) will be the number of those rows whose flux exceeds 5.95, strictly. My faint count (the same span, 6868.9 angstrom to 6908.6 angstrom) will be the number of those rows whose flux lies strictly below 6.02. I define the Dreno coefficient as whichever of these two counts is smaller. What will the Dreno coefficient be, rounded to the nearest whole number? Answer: 12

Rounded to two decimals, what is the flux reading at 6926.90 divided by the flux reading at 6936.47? 0.84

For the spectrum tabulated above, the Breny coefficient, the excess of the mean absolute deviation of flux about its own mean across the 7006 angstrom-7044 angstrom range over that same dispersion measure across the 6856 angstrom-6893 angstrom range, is -0.10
